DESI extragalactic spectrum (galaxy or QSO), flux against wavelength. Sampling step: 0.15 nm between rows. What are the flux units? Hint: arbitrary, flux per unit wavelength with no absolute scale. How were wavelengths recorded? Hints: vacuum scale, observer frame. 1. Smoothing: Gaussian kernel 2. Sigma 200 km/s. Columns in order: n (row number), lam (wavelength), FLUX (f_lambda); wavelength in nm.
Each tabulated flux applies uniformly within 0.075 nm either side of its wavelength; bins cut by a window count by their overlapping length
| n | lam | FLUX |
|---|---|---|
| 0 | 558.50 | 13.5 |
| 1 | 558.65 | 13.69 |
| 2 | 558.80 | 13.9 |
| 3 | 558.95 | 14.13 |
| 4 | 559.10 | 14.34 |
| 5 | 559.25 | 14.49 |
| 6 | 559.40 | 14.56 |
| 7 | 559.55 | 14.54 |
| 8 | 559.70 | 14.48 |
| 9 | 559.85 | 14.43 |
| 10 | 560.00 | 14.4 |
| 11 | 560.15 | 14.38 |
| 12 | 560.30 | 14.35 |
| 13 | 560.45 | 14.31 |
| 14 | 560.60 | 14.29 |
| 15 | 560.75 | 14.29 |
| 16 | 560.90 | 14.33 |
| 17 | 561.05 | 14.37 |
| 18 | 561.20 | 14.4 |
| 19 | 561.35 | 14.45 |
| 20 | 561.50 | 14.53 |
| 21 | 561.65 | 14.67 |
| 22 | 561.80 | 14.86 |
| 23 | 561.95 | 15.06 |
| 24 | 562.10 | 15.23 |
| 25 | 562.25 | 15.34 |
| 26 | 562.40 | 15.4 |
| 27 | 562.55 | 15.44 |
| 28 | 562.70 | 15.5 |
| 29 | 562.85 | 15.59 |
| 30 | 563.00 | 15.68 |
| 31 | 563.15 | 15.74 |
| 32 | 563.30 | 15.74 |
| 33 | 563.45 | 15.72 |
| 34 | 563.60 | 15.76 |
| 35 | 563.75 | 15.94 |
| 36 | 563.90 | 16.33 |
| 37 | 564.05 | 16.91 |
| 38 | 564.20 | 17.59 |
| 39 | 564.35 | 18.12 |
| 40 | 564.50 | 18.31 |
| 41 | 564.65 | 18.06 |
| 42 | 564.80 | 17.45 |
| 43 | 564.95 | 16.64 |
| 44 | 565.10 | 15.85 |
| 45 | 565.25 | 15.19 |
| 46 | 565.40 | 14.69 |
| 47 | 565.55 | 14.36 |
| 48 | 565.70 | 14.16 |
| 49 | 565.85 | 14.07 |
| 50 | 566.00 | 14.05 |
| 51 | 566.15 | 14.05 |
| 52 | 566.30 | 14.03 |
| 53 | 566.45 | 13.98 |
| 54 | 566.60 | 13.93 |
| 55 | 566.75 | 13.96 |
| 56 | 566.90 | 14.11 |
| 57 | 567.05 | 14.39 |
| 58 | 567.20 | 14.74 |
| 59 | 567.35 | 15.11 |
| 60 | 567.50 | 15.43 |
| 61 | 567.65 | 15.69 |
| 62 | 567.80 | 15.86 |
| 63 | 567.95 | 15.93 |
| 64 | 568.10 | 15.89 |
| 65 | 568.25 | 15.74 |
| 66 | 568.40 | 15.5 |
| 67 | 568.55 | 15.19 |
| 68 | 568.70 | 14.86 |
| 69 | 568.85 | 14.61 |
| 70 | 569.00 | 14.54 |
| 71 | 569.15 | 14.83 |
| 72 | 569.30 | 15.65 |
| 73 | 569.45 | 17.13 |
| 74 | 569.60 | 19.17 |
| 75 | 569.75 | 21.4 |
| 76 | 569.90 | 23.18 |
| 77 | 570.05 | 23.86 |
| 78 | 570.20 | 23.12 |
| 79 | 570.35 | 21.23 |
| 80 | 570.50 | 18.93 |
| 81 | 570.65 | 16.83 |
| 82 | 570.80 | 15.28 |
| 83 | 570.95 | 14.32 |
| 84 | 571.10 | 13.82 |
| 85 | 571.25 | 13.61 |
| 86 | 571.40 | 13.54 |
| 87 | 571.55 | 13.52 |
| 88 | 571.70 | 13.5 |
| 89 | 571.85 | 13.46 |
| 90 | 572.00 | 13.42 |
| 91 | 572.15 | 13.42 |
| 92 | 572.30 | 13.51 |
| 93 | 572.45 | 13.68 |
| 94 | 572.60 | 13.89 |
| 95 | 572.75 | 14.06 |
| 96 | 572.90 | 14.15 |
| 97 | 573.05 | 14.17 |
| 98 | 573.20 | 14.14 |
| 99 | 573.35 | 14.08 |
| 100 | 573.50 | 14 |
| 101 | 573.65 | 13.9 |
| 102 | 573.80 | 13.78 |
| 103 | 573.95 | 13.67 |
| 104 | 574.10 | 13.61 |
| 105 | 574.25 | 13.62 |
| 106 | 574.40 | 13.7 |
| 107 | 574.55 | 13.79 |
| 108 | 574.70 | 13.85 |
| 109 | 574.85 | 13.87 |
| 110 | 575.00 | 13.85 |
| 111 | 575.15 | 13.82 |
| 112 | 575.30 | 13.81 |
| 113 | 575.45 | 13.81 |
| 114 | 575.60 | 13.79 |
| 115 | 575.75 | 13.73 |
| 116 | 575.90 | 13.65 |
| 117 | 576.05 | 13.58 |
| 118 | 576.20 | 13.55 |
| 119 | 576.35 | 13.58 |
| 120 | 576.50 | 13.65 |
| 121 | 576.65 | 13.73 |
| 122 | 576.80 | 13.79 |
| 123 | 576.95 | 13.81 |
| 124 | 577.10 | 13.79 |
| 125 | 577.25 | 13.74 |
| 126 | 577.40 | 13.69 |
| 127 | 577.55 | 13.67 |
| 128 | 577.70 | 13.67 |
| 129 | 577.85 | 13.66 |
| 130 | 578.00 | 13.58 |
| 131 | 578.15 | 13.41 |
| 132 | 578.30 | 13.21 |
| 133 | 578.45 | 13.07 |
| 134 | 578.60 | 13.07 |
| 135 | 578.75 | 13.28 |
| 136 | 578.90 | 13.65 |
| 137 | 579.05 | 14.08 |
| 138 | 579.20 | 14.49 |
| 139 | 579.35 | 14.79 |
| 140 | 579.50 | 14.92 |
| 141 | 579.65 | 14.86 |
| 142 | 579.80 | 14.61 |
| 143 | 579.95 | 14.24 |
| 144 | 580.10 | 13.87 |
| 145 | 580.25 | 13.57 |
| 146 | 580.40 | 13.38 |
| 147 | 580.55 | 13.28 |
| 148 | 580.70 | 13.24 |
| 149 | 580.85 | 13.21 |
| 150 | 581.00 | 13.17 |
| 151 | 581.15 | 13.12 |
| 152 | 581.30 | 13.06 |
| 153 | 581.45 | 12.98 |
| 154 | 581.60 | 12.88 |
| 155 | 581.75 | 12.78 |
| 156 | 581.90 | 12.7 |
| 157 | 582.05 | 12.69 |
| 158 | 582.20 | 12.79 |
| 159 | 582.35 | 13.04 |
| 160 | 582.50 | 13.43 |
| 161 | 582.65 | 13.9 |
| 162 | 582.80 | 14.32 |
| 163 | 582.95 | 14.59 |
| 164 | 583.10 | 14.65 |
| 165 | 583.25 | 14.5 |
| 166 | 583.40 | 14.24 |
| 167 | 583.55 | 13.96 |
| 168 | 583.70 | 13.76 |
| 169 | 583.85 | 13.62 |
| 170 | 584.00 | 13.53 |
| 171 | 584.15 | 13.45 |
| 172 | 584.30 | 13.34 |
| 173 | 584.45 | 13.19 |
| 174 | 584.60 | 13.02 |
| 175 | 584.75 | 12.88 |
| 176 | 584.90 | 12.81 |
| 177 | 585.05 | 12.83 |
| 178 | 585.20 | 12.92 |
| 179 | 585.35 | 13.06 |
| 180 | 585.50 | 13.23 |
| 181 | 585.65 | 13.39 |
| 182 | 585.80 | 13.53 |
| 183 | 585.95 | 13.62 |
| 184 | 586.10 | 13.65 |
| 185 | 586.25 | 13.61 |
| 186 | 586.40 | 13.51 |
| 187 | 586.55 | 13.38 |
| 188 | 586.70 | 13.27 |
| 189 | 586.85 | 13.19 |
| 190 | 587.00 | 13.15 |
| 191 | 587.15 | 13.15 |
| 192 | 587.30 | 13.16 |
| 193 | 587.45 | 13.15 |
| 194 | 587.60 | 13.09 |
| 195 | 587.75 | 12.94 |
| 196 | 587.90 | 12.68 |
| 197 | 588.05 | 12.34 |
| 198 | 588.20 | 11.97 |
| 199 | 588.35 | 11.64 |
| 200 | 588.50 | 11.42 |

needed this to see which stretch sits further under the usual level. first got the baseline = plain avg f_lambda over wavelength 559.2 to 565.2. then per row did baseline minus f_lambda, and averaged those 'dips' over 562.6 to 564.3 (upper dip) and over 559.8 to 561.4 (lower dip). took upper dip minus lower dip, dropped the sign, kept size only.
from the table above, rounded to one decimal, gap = 1.7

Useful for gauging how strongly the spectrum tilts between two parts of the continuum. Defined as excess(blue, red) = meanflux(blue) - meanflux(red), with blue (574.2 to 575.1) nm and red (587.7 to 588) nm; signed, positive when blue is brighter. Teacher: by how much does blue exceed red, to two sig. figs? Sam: 1.0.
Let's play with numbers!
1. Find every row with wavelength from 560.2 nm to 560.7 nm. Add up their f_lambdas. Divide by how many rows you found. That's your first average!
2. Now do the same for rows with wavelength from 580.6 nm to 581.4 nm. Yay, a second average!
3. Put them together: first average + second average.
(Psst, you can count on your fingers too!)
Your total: 27.5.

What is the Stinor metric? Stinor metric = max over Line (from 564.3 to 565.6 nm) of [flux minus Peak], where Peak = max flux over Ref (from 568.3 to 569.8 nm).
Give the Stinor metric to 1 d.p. -3.1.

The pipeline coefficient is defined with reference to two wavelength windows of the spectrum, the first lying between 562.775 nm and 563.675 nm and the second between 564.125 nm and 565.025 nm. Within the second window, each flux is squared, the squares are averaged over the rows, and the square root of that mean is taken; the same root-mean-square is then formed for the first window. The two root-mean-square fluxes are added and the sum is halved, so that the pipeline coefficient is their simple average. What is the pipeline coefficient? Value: 16.7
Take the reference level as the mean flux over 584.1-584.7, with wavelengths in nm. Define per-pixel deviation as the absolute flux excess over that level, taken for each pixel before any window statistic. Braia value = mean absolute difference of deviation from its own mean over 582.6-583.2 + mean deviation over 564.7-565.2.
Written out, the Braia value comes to 3.7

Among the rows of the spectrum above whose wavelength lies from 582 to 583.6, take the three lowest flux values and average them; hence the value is 12.8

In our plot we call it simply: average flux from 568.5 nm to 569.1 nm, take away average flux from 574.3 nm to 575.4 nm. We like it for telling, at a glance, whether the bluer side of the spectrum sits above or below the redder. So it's 1.0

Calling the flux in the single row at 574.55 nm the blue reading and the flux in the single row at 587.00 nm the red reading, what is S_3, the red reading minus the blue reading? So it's -1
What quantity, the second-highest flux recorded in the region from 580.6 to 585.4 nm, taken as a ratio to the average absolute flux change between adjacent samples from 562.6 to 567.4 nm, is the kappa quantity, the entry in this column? 54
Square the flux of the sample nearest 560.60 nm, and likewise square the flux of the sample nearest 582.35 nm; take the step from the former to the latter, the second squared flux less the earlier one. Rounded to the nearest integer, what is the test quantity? -34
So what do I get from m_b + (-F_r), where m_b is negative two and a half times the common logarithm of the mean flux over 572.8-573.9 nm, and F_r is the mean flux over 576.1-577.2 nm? -16.6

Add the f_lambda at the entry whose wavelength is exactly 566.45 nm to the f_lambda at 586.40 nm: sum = 27.5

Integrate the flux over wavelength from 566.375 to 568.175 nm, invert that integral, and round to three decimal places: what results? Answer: 0.037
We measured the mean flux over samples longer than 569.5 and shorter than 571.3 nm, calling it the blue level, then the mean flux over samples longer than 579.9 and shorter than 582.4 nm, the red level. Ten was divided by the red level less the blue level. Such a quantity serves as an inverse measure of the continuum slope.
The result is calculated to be -2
